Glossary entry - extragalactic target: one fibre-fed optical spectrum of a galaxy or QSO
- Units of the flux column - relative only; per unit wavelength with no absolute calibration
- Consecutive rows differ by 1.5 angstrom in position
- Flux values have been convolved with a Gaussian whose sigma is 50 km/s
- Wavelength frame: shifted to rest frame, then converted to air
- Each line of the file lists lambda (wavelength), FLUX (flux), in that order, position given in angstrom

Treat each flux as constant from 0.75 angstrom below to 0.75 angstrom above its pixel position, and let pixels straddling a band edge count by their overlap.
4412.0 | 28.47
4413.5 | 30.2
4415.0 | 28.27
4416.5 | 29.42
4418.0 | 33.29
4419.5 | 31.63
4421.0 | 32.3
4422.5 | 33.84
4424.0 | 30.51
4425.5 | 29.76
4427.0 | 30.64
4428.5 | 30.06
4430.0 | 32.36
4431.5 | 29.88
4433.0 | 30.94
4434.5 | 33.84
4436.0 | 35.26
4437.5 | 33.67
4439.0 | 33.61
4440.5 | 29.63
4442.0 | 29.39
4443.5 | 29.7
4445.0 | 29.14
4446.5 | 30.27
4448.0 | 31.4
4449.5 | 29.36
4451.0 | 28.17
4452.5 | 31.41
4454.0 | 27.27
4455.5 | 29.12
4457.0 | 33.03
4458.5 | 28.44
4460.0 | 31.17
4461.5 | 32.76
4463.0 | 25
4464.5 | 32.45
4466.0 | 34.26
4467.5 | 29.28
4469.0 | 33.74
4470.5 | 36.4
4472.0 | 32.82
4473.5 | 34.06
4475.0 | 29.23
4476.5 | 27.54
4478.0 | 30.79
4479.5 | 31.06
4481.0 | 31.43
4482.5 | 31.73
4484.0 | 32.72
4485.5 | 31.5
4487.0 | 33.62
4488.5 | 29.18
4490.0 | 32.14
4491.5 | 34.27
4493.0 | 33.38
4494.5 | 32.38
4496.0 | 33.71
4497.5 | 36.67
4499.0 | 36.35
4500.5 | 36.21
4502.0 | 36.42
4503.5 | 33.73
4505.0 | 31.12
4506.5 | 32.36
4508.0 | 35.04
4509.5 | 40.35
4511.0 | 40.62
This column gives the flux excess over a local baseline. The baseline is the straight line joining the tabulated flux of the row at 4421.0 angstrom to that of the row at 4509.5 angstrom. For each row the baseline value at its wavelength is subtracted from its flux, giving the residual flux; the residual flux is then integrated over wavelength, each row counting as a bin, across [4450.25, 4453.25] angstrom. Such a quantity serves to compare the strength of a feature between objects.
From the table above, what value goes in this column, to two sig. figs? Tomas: -16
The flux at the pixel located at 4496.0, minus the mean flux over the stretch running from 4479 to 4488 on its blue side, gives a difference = 2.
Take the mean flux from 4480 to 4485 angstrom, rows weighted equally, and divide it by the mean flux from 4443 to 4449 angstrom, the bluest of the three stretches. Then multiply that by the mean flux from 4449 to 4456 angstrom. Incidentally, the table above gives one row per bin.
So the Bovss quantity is 30.8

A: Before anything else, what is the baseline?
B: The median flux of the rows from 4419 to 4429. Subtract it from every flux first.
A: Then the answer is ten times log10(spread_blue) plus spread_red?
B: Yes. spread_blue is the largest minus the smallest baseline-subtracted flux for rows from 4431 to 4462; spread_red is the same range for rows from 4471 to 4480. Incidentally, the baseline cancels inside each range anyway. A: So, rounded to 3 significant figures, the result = 15.5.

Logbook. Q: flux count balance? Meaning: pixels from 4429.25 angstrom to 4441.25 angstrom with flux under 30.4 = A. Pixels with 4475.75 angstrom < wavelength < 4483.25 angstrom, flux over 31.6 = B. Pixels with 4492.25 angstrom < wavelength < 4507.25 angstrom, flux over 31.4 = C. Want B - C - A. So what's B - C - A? -10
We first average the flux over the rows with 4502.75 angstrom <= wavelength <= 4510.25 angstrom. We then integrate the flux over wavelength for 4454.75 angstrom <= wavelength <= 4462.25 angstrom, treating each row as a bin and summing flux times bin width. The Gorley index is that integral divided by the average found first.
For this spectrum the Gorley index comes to 6.7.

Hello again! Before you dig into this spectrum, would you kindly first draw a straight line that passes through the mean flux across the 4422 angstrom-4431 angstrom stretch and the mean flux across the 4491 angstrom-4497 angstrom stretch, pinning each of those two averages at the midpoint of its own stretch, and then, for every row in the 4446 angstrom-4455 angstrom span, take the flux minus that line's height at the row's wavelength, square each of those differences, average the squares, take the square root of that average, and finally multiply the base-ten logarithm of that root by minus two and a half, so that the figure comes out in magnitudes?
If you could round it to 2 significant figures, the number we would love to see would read -1.1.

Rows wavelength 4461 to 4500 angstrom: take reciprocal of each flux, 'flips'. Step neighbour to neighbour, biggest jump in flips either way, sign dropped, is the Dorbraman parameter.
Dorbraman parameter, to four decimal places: 0.0095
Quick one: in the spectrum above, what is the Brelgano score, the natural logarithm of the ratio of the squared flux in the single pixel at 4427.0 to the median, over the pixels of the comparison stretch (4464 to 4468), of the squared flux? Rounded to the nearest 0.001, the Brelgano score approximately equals -0.115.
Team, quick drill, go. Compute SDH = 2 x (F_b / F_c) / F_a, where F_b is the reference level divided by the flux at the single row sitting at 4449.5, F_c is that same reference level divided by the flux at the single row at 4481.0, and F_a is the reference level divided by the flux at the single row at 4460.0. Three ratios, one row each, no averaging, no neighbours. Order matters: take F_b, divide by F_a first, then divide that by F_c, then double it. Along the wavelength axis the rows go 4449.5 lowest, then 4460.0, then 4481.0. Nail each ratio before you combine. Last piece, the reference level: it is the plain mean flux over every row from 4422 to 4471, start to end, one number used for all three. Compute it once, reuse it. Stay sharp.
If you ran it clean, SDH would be 2.15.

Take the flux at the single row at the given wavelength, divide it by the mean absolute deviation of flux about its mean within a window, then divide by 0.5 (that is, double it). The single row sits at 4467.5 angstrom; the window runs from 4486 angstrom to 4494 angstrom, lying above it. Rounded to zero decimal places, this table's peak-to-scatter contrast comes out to 39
